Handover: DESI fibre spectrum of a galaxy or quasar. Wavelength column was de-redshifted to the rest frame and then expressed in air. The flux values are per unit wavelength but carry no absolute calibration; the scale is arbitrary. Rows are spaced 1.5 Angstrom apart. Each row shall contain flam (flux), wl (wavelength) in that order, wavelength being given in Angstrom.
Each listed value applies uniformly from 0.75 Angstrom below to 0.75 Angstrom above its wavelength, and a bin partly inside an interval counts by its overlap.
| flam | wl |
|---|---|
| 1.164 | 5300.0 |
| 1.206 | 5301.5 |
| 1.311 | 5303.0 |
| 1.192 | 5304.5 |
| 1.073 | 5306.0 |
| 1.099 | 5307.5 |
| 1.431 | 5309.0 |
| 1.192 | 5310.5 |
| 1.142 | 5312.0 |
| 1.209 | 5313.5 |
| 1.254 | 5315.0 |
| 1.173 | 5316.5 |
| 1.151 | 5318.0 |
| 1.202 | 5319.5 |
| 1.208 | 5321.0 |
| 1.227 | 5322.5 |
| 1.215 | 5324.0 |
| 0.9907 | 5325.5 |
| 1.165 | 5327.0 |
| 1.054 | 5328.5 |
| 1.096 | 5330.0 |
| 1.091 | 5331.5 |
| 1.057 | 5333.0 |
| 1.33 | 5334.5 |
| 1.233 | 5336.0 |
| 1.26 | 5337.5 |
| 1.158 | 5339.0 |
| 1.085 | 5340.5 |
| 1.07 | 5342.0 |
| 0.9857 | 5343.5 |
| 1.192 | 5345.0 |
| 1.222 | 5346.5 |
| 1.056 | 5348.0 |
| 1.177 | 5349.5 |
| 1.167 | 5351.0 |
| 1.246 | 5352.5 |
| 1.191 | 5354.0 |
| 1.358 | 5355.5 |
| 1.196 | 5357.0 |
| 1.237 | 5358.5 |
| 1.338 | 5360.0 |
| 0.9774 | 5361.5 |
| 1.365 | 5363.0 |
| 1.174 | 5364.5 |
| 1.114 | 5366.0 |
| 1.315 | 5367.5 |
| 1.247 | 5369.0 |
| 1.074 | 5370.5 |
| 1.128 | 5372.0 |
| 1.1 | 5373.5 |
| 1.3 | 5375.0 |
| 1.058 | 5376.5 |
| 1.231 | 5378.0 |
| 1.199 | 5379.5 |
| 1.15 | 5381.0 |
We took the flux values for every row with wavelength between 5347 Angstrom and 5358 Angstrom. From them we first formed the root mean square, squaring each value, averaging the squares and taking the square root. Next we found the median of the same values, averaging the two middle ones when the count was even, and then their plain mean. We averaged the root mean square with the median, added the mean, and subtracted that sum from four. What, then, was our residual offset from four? 1.60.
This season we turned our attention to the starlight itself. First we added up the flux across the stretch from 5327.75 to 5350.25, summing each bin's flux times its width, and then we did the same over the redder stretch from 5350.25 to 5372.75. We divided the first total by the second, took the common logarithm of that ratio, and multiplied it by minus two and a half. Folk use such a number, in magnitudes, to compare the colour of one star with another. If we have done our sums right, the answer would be 0.065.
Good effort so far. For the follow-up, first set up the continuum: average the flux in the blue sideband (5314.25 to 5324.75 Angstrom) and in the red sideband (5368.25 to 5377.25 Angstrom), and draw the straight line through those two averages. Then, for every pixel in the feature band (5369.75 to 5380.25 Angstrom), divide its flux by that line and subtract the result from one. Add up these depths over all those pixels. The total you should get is 0.0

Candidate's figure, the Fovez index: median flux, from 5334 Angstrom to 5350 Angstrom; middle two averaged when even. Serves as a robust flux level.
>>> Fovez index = 1.18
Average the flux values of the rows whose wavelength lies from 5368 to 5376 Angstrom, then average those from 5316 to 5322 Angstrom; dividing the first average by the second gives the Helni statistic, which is 0.99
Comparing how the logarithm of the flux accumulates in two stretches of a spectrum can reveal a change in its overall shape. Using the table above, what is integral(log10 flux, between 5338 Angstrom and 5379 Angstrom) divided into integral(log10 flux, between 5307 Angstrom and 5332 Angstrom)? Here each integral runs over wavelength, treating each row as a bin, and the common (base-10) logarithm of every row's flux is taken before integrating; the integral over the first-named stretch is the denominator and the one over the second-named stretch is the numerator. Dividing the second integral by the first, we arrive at 0.6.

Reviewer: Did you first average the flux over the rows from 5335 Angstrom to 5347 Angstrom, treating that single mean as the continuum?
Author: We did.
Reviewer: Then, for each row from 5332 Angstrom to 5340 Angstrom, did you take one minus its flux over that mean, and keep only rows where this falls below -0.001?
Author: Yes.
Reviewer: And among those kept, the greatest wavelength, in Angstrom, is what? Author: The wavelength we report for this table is 5339.0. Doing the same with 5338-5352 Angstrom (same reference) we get 5351.0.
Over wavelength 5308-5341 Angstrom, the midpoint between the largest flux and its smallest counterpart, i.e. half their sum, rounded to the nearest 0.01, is 1.21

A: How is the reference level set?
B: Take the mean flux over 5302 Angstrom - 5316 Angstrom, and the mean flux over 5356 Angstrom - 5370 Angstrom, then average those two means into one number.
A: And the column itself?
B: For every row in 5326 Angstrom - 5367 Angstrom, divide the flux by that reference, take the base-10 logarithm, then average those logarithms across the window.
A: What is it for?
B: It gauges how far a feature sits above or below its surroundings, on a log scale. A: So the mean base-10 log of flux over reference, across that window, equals -0.018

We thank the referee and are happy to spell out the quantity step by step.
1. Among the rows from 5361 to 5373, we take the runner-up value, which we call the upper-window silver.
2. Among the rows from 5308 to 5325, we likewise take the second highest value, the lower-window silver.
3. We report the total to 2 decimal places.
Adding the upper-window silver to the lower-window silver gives 2.57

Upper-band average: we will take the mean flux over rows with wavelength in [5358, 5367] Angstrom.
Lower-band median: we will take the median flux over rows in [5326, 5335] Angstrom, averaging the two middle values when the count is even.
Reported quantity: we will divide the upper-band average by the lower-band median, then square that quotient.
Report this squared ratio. 1.21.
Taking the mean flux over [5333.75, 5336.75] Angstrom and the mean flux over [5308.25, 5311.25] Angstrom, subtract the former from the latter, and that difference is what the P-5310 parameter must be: 0.03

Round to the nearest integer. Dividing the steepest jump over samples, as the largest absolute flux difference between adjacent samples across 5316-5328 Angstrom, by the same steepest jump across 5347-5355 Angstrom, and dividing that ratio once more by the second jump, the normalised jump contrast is 15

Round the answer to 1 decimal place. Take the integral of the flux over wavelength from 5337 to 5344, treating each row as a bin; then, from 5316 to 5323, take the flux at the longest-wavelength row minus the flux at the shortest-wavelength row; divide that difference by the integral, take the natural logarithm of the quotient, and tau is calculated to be -5.0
